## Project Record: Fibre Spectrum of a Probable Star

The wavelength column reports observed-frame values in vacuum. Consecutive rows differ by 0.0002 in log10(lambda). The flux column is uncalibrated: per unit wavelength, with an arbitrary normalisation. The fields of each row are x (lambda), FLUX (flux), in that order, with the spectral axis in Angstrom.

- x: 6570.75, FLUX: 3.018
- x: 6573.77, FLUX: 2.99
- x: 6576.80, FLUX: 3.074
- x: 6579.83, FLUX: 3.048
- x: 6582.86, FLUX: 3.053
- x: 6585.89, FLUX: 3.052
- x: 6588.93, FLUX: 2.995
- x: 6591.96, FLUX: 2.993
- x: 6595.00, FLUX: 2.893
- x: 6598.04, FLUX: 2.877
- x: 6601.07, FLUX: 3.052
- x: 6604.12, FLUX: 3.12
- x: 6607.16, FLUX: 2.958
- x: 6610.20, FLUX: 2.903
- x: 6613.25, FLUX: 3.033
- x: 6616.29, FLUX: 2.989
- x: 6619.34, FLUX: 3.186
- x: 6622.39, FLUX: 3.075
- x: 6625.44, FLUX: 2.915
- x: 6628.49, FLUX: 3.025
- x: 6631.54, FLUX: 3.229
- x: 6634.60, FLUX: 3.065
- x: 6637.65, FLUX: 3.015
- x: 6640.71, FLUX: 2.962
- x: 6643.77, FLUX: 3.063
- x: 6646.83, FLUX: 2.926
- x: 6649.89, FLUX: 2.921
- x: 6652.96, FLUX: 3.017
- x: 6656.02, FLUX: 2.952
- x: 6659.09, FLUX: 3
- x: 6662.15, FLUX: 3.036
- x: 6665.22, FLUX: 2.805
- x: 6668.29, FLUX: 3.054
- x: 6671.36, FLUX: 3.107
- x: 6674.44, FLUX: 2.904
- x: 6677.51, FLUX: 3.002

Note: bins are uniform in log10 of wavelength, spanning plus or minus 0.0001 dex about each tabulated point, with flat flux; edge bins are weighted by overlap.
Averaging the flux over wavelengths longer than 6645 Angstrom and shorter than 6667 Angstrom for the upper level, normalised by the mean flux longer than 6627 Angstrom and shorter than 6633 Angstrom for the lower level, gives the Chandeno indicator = 0.944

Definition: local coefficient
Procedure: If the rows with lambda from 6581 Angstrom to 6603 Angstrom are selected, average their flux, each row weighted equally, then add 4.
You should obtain 6.99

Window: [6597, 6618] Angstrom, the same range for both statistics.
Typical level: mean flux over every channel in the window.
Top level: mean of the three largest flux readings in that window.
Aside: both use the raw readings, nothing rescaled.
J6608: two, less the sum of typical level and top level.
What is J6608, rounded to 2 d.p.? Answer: -4.06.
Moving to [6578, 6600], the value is -4.04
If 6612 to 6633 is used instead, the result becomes -4.23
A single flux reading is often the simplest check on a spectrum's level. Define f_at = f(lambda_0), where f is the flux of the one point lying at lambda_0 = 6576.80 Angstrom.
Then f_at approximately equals 3.074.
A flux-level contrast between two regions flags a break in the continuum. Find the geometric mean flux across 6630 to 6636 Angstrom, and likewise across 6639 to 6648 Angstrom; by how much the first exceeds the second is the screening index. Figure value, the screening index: 0.16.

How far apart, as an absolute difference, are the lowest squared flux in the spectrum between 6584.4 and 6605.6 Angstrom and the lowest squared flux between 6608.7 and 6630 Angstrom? 0.15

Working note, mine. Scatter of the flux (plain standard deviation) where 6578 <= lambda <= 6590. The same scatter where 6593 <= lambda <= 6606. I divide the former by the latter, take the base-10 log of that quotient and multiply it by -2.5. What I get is 1.6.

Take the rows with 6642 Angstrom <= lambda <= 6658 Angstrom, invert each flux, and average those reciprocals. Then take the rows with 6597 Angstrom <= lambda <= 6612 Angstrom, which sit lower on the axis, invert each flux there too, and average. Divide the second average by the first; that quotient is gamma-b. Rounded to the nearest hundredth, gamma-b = 1.00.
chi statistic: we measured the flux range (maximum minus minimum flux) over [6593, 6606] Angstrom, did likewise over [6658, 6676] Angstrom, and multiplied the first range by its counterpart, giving 0.07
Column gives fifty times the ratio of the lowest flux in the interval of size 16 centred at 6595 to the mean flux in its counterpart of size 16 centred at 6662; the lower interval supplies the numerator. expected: 48.4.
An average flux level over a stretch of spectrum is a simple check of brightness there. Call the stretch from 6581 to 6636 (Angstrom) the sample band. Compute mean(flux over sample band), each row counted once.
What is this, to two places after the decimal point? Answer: 3.02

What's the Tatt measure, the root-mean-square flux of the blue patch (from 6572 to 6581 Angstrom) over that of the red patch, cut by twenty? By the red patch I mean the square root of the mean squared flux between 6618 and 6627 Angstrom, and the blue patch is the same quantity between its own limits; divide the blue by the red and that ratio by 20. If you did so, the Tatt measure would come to 0.0496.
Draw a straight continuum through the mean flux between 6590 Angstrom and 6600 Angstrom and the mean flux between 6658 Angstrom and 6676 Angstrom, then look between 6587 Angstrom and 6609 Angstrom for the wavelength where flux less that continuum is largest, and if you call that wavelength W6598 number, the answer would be 6604.12 Angstrom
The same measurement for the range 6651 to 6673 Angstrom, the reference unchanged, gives 6671.36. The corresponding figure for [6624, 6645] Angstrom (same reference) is 6631.54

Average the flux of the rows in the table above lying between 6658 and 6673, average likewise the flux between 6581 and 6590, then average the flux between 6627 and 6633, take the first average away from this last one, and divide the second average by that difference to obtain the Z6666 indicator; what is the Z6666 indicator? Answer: 24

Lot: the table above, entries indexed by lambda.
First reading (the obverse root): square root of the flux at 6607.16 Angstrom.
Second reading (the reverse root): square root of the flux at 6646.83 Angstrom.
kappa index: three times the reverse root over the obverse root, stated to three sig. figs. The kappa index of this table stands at 2.98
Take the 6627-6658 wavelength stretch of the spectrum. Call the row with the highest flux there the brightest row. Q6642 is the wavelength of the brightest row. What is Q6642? 6631.54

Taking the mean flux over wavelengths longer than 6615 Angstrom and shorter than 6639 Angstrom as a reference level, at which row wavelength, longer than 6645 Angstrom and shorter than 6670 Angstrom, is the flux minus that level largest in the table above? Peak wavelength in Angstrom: 6668.29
